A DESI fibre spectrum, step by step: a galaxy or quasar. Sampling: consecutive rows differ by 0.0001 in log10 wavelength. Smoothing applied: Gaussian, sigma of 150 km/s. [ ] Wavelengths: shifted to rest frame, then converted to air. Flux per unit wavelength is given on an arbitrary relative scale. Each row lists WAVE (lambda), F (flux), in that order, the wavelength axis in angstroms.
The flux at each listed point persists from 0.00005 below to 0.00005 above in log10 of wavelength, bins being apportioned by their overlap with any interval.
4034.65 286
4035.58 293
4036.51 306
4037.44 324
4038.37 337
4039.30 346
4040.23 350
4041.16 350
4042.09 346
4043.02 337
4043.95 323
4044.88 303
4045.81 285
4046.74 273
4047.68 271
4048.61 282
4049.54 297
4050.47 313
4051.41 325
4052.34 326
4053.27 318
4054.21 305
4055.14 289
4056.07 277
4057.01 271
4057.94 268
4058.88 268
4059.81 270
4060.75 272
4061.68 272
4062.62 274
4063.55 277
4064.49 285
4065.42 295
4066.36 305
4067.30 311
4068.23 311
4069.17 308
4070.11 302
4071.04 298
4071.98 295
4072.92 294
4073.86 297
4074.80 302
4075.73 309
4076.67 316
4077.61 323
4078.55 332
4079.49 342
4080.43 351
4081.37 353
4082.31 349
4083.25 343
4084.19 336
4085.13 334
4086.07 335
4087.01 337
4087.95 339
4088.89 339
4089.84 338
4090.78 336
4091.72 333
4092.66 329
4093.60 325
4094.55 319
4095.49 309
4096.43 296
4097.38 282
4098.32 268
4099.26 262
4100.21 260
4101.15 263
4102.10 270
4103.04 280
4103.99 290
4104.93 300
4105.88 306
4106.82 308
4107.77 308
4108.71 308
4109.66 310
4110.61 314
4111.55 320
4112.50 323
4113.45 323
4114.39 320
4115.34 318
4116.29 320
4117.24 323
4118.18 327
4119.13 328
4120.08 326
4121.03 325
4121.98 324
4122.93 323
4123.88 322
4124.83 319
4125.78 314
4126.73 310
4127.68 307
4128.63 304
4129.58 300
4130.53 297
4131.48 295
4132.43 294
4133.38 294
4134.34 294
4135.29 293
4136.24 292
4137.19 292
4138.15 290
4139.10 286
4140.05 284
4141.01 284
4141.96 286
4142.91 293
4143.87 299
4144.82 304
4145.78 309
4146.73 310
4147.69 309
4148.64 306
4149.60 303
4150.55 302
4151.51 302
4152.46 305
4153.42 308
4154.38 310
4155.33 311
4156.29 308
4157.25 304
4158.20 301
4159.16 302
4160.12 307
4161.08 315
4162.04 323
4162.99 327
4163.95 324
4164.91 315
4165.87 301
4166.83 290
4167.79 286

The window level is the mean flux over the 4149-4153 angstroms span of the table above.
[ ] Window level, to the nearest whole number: 303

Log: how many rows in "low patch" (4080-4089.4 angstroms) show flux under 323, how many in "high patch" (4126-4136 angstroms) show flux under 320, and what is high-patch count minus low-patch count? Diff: 10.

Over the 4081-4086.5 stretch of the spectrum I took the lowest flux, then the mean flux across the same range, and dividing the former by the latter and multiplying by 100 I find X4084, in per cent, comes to 97.8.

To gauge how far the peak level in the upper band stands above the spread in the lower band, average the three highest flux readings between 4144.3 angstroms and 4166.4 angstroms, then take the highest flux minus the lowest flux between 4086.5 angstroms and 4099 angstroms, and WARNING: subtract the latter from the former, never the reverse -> 254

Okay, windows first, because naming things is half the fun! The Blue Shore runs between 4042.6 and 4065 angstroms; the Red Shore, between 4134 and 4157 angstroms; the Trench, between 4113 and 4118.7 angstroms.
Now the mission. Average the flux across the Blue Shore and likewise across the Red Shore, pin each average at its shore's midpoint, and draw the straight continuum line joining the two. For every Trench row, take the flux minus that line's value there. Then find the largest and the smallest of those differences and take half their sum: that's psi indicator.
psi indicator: 26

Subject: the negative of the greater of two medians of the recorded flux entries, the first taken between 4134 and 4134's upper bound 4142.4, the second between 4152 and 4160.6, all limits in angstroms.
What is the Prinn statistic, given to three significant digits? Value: -307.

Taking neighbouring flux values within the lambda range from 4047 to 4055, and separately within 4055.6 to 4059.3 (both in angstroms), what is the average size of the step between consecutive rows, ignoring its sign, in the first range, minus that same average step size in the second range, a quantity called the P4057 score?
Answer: 7.9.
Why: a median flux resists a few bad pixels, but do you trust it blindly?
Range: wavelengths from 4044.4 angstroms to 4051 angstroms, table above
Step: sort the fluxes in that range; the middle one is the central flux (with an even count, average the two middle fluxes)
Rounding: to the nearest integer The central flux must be 285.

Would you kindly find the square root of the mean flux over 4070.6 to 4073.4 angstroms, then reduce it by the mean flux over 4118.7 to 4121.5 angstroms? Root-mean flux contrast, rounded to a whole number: -309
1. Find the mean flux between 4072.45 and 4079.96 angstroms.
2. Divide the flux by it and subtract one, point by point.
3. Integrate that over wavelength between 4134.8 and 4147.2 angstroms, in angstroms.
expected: -0.80 angstroms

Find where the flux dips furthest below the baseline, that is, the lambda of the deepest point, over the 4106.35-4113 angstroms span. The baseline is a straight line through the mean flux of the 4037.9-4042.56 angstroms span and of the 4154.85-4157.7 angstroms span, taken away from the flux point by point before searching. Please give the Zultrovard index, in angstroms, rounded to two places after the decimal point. 4106.82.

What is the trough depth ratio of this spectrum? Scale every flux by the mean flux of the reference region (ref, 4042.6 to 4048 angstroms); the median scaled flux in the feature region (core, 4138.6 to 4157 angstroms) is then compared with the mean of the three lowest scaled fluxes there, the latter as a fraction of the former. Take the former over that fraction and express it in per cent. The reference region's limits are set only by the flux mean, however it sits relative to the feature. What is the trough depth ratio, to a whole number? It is 109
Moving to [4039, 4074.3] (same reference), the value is 110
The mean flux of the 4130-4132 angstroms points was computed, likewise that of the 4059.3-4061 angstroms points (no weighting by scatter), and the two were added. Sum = 567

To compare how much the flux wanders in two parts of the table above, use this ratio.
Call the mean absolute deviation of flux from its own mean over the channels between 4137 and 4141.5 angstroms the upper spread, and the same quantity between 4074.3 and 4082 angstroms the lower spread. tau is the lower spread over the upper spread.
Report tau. 5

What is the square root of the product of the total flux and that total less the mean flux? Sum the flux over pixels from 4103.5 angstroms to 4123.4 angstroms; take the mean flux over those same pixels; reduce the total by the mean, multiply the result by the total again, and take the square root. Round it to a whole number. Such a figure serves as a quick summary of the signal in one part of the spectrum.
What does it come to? 6484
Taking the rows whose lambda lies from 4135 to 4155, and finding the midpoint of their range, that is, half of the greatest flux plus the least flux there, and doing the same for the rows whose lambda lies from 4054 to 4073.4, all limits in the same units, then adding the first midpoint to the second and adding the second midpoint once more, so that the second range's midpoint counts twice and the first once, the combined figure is 876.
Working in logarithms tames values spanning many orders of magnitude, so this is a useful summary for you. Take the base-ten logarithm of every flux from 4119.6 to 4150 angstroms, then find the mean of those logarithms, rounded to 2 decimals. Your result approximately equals 2.48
